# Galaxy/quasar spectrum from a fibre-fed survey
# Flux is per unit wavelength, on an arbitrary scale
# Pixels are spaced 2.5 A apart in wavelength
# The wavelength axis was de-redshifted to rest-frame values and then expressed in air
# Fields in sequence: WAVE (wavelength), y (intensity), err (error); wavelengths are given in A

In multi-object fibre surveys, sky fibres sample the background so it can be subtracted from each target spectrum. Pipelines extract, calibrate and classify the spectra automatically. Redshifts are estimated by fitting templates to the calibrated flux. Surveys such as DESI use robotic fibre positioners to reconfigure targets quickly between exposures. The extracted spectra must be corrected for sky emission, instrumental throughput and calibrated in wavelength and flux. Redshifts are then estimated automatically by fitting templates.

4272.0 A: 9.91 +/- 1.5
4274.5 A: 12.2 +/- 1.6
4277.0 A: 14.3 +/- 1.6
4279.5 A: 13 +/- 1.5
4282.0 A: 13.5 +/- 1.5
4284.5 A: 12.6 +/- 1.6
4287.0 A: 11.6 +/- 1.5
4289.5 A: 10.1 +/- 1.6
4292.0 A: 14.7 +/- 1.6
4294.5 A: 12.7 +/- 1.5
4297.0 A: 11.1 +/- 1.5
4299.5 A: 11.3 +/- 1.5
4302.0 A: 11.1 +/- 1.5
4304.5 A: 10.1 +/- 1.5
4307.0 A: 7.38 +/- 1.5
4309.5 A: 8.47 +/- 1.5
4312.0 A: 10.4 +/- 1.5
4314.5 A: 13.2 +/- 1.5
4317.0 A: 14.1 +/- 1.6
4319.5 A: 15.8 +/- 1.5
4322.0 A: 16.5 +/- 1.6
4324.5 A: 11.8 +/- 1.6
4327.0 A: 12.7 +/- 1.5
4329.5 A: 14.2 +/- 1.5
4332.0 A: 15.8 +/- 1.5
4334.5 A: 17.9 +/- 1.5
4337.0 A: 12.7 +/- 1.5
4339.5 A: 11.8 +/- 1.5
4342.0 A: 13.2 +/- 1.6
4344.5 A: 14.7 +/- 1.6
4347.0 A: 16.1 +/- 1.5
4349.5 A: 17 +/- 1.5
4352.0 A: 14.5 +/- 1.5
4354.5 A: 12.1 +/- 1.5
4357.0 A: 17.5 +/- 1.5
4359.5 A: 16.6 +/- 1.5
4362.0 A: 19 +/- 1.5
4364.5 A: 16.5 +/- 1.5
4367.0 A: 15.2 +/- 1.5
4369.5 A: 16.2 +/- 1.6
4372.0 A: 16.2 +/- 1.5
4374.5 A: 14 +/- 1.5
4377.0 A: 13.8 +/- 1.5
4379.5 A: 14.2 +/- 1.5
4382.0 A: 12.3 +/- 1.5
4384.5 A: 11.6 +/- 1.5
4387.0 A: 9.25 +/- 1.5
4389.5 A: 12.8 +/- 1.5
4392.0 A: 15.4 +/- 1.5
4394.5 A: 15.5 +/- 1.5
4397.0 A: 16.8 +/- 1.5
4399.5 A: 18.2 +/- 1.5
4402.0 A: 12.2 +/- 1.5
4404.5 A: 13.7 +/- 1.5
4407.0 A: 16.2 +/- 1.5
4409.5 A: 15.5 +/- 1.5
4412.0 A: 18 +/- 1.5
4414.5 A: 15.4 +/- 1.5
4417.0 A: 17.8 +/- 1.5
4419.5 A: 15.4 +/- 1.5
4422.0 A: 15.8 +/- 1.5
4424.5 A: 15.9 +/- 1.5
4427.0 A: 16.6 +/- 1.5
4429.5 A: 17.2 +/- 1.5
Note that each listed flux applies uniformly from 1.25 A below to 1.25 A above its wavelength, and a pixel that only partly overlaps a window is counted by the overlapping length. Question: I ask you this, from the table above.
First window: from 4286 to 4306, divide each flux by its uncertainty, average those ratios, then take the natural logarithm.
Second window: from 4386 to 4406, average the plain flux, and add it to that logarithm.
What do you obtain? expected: 16.3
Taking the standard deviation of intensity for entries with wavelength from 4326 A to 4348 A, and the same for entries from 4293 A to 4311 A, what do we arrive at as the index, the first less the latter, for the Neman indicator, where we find 0.2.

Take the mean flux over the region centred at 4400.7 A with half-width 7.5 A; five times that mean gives 77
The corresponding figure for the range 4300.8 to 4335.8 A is 64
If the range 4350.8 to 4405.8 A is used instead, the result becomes 74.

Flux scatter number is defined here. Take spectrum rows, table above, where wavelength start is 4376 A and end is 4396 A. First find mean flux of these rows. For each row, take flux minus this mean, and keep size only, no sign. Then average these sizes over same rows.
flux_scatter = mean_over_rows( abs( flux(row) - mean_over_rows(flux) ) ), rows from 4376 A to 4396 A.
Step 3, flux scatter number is 1.6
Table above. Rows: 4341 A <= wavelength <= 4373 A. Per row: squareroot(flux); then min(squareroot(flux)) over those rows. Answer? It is 3.48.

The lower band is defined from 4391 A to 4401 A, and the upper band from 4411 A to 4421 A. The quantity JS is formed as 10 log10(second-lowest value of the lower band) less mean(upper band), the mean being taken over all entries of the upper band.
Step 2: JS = -4.7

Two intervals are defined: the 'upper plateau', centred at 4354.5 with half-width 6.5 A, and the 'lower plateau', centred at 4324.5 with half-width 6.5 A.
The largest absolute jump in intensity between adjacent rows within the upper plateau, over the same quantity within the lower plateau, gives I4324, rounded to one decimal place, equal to 1.1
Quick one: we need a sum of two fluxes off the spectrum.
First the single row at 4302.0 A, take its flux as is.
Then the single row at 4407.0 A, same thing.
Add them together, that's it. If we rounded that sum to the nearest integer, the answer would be 27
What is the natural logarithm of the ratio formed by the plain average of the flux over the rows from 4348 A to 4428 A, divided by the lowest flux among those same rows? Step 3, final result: 0.50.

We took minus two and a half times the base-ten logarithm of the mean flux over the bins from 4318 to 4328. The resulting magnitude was -2.88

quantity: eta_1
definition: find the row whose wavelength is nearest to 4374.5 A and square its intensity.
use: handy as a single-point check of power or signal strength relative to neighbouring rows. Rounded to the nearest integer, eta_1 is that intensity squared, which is 196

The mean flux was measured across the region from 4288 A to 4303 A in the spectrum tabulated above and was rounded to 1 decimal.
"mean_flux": 11.8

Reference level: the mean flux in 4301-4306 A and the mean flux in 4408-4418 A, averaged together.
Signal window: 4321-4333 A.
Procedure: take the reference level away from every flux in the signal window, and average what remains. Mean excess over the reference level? 0.6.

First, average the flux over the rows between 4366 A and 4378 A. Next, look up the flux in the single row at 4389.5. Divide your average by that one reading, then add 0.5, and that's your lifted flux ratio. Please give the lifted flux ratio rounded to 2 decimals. 1.68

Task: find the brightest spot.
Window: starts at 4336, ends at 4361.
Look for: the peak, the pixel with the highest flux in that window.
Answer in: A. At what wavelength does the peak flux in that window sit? 4357.0 A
